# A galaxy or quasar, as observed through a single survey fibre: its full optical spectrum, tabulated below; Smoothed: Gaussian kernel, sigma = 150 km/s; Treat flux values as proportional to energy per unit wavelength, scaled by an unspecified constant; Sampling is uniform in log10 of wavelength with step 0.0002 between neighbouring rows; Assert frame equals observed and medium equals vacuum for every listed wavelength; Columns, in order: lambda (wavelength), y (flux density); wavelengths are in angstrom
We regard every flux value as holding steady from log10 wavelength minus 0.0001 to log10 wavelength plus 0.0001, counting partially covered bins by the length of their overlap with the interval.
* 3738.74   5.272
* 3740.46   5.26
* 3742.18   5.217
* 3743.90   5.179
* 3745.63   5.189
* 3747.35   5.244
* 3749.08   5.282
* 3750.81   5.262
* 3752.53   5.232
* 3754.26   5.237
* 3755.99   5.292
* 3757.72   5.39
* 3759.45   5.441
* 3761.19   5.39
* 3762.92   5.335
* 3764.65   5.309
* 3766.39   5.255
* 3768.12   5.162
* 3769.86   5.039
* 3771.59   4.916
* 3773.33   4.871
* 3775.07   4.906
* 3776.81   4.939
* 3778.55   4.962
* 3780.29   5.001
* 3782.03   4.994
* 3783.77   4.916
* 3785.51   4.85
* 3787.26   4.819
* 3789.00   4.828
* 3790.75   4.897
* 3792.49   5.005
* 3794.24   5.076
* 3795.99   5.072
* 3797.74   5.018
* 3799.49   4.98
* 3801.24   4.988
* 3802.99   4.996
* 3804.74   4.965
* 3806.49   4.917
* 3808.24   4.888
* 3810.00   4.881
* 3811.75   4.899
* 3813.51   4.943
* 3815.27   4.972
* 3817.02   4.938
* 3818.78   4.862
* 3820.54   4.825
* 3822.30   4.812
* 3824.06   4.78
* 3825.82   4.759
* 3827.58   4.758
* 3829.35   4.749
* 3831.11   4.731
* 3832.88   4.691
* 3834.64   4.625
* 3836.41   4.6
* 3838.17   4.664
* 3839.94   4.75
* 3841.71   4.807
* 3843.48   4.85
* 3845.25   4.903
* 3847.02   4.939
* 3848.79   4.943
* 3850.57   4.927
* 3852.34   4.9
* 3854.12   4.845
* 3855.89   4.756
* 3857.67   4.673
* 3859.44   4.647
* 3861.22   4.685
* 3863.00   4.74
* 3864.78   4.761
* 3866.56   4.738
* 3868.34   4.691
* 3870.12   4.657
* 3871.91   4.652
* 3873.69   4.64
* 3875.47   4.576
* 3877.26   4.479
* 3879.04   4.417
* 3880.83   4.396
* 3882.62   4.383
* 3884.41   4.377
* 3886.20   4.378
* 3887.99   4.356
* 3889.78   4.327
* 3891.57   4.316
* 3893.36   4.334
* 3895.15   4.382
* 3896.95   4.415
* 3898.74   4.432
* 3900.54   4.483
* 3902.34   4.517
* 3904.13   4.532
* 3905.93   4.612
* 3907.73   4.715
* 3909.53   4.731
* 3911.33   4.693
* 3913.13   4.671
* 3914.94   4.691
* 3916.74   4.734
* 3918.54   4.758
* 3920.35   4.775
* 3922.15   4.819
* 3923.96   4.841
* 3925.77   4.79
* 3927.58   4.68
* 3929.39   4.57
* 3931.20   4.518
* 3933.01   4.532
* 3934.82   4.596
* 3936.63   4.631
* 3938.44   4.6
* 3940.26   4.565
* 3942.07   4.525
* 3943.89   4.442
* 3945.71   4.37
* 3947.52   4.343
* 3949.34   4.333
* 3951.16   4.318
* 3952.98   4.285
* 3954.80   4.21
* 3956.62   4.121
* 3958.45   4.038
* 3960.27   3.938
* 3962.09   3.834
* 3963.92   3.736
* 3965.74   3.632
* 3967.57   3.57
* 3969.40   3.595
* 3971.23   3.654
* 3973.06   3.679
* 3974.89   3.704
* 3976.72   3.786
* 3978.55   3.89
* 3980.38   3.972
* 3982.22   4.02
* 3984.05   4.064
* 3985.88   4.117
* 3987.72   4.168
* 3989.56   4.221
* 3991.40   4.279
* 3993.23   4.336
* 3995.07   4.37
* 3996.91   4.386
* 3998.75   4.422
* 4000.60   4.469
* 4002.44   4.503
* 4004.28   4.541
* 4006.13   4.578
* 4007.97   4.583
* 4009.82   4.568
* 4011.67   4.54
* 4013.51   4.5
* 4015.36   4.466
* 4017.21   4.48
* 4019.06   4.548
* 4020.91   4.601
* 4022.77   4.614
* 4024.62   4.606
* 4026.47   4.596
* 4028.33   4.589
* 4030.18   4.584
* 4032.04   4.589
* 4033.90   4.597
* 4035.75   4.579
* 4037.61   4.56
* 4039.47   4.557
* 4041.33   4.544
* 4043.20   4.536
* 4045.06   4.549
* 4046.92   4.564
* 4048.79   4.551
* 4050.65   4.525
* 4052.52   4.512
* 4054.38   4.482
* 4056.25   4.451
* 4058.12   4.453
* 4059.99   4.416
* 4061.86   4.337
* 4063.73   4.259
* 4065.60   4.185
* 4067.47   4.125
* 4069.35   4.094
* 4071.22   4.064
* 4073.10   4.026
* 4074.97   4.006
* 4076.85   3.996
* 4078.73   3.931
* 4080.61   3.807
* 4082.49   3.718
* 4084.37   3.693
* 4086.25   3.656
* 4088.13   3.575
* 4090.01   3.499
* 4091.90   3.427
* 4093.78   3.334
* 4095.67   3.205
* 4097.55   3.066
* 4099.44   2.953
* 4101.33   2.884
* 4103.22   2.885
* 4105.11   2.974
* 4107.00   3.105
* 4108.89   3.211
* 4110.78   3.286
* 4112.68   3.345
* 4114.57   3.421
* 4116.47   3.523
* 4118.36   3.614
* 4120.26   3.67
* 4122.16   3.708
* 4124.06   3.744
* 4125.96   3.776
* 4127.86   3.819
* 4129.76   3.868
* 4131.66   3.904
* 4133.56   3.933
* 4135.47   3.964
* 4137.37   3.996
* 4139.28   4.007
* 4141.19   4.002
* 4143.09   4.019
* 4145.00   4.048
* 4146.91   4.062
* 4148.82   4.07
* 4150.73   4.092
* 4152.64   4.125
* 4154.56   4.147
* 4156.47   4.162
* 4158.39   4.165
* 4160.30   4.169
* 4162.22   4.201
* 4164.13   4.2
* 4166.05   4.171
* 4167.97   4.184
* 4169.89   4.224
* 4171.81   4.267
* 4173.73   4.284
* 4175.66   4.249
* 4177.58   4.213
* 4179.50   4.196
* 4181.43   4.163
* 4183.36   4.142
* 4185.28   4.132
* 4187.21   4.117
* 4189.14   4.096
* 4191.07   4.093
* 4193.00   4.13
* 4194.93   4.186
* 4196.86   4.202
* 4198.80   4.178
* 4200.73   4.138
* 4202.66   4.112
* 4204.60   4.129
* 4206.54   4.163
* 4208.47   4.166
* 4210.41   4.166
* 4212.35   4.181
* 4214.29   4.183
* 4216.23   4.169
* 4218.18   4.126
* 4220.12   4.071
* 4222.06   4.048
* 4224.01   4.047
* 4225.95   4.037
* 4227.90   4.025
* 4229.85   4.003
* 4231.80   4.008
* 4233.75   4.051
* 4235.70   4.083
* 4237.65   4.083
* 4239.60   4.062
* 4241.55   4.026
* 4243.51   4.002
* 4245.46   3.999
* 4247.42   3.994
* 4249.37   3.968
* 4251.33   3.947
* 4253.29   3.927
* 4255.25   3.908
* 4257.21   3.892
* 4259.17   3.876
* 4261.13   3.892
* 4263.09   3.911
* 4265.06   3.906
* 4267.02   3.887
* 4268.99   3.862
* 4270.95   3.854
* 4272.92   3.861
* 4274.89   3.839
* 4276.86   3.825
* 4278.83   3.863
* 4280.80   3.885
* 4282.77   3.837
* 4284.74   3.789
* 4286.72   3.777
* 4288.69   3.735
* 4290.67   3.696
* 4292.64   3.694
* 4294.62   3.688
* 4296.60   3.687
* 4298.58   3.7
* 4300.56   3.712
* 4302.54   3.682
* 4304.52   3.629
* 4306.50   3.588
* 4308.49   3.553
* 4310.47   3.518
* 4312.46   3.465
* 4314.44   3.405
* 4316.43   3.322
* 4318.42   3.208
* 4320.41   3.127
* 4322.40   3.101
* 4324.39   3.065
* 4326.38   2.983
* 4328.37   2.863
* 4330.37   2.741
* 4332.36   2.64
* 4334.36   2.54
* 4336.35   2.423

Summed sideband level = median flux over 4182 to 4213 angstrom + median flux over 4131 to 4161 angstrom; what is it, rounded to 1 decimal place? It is 8.2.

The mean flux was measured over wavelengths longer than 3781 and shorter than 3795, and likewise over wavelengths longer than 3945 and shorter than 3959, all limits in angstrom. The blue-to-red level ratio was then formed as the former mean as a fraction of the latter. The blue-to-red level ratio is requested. 1.16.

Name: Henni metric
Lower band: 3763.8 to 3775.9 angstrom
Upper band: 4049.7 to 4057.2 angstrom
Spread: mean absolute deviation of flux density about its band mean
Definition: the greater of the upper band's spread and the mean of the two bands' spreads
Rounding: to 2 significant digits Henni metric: 0.089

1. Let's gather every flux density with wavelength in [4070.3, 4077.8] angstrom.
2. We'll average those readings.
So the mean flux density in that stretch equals 4.0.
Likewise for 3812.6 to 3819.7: 4.9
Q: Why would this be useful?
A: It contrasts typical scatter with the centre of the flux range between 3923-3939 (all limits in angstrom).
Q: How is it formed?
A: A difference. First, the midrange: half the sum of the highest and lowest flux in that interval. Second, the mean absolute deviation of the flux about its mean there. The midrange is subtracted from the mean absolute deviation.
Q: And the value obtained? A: -4.6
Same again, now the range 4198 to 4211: -4.1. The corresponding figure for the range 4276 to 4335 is -2.9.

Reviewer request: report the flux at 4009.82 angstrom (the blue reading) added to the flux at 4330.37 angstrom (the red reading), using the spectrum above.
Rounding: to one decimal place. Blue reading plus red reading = 7.3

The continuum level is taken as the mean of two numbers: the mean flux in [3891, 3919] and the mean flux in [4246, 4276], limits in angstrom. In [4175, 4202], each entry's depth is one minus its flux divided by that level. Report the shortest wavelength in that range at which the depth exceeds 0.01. 4181.43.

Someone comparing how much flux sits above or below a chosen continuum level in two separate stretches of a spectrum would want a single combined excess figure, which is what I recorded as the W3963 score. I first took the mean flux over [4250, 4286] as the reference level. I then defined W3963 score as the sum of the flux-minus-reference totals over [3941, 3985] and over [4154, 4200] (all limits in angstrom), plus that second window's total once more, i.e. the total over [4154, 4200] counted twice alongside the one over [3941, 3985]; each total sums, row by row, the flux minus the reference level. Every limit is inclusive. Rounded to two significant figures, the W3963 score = 18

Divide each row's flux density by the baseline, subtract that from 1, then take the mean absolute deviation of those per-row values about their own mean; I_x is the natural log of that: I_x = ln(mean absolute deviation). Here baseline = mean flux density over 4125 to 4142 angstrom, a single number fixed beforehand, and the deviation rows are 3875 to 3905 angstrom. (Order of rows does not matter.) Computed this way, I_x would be -4.2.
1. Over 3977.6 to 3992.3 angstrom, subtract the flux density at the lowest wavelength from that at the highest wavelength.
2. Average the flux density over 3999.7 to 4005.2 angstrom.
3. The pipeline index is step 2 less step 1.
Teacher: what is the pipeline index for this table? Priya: 4.1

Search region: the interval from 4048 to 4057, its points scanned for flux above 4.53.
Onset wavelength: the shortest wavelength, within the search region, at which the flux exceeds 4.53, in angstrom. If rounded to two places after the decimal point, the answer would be 4048.79 angstrom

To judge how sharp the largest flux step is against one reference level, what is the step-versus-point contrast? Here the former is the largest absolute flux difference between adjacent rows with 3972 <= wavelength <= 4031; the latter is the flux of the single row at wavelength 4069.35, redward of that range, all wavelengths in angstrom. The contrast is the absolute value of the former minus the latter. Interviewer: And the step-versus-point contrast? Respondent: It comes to 3.99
